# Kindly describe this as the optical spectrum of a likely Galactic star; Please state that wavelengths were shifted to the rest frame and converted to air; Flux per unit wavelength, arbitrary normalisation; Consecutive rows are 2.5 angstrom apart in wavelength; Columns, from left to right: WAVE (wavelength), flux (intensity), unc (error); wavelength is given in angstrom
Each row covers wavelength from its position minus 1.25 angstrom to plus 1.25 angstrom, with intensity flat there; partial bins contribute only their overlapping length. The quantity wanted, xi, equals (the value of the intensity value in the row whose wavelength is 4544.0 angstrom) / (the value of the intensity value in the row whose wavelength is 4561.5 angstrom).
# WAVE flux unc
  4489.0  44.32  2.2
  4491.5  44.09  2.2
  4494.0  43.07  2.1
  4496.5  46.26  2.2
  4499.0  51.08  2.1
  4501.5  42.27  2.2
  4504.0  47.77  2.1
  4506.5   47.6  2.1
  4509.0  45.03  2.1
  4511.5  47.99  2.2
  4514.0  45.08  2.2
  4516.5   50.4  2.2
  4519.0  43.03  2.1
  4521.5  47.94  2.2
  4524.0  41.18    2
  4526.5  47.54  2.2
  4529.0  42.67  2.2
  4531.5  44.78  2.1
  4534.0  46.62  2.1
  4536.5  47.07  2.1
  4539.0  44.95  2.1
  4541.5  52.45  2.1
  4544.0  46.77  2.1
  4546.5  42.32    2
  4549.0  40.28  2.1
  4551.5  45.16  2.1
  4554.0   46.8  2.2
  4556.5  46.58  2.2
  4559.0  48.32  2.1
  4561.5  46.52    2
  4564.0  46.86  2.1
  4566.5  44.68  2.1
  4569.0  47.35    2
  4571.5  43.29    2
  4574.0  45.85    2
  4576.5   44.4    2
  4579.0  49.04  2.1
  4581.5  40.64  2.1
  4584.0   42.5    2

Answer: 1.01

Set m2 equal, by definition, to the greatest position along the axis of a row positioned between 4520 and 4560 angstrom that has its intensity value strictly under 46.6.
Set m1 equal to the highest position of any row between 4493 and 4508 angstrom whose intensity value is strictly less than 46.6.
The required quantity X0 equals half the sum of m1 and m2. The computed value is 4529.0 angstrom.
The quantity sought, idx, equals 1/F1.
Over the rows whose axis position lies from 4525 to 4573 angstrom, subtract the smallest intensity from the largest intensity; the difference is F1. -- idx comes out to 0.082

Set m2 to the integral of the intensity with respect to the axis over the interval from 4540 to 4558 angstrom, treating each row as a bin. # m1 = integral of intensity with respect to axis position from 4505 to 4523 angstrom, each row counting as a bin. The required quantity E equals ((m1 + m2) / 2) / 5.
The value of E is 166.4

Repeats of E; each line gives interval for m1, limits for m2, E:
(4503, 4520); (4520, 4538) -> 161.1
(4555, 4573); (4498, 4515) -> 162.5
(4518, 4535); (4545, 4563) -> 157.5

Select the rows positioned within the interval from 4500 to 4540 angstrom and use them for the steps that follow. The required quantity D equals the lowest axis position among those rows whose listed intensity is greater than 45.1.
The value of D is 4504.0 angstrom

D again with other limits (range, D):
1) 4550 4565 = 4551.5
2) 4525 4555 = 4526.5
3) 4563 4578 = 4564.0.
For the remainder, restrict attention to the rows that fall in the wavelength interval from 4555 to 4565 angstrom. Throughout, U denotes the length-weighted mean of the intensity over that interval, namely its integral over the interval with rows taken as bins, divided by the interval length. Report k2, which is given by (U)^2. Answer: 2215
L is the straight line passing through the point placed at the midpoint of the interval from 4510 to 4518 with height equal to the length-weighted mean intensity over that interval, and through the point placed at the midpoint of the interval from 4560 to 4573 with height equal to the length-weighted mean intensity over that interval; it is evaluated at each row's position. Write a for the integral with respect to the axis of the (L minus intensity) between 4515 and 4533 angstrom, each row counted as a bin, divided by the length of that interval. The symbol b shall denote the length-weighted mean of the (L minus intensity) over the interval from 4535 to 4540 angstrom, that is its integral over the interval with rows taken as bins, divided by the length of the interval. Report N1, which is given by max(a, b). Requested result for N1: 1.9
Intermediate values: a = 1.9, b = 0.69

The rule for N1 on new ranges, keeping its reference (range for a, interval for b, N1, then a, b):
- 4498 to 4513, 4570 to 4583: 1.0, 1.0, 0.80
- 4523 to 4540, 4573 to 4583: 2.0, 2.0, 0.50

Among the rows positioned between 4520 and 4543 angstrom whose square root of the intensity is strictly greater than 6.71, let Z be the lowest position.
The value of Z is 4521.5 angstrom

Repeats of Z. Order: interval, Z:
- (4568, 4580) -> 4569.0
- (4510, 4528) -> 4511.5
